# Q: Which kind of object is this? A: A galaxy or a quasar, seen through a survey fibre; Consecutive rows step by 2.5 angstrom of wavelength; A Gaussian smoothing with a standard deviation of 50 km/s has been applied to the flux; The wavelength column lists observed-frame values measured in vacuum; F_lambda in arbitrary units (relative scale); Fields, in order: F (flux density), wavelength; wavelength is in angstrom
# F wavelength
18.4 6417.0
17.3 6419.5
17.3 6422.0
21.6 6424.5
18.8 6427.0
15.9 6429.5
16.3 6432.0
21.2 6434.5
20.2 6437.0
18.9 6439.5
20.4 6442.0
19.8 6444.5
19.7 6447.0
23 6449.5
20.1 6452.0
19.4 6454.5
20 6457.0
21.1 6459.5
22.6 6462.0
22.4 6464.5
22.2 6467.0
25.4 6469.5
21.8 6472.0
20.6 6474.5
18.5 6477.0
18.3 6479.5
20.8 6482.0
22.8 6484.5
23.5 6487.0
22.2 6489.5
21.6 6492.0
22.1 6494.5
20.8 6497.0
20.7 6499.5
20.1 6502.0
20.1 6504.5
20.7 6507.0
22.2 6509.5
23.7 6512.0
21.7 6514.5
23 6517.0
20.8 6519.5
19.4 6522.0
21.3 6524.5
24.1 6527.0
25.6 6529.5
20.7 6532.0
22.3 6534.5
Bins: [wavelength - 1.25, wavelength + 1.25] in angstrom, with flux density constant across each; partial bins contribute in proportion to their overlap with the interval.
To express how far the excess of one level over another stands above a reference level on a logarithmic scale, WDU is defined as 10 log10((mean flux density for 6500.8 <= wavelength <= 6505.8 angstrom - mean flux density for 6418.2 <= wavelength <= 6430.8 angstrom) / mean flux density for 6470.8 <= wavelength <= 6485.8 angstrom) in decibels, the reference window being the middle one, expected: -10.3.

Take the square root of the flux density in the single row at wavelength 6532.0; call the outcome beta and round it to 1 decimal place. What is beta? 4.5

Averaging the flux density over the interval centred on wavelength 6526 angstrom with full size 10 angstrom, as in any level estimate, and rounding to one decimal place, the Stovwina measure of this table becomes 22.6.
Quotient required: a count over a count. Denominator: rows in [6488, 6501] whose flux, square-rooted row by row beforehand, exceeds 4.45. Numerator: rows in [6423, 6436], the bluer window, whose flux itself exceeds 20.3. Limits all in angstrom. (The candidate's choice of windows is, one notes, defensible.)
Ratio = 0.40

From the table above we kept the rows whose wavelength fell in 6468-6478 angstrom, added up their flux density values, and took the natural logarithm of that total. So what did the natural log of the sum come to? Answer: 4.46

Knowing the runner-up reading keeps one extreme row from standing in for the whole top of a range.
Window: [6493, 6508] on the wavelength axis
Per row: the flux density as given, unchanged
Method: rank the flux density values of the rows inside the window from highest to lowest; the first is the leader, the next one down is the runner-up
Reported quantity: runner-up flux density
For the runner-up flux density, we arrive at 20.8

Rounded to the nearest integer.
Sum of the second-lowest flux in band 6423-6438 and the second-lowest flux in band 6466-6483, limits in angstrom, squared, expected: 1211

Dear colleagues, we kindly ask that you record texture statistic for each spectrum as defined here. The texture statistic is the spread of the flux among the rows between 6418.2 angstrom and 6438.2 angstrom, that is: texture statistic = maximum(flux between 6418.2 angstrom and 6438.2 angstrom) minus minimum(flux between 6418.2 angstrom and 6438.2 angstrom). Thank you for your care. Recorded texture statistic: 5.7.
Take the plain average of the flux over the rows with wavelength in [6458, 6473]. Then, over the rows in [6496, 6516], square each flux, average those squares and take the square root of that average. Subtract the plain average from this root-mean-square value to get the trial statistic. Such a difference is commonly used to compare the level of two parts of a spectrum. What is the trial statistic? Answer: -1.3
